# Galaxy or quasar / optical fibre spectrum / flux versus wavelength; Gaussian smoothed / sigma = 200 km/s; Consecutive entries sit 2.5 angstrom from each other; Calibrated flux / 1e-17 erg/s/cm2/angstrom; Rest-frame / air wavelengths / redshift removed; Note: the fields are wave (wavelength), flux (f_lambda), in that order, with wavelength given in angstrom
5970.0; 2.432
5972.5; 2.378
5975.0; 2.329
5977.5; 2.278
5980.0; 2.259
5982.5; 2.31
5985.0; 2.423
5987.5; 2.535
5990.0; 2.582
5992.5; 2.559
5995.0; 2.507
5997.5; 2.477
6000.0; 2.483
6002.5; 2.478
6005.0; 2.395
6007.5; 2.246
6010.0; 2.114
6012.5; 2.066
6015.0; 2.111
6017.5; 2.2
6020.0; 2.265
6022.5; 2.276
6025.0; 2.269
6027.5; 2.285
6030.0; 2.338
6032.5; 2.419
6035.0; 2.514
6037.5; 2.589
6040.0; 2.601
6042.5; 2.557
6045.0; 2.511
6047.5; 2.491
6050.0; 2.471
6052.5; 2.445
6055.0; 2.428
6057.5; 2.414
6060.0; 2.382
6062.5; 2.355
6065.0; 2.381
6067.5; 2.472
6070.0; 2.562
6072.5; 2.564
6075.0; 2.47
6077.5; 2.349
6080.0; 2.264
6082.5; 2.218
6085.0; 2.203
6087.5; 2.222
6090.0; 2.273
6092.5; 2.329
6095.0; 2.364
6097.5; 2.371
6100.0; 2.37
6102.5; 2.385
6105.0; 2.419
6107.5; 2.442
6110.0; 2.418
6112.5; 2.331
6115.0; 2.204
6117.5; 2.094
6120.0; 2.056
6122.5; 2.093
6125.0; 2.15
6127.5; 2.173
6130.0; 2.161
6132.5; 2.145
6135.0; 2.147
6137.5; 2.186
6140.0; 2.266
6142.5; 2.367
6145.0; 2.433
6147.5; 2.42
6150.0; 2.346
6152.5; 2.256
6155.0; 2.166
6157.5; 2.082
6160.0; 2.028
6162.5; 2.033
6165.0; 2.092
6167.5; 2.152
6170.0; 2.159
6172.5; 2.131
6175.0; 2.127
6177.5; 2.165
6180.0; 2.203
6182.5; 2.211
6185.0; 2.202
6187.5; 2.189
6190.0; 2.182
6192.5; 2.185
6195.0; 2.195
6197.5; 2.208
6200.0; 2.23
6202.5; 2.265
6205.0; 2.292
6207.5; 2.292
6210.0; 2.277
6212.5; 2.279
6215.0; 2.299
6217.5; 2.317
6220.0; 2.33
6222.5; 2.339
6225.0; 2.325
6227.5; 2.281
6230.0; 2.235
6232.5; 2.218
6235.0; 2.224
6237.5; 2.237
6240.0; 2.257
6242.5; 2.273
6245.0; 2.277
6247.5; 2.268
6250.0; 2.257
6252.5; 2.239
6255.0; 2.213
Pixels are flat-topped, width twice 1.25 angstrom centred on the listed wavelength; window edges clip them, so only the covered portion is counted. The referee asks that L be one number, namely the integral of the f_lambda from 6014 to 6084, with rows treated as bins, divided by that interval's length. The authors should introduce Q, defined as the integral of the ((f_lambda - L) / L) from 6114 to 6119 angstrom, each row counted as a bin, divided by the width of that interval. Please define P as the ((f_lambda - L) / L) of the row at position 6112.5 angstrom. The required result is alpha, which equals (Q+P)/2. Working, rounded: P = -0.03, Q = -0.11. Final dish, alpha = -0.068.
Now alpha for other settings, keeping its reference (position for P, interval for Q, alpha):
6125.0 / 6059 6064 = -0.059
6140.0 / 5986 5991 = 0.003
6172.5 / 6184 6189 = -0.099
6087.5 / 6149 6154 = -0.060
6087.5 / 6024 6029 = -0.062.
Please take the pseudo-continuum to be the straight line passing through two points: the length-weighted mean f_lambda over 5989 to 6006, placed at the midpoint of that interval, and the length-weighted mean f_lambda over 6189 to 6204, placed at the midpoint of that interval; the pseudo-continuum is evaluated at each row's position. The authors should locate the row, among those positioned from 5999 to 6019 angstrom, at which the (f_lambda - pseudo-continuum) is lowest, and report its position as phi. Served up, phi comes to 6012.5 angstrom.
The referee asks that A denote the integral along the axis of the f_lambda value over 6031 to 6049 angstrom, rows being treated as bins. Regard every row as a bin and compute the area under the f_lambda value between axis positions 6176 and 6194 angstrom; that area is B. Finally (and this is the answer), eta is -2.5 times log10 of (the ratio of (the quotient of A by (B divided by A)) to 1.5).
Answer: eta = -3.86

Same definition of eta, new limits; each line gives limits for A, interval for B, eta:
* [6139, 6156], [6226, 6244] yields -3.53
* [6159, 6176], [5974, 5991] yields -3.31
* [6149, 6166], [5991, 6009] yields -3.26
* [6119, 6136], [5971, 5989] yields -3.29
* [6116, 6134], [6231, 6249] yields -3.46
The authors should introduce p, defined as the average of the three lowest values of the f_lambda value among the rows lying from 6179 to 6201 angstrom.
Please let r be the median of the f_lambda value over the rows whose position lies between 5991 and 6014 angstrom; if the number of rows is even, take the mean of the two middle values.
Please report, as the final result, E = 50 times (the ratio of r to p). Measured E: 57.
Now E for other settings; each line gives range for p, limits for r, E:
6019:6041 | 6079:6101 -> 50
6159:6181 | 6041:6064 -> 60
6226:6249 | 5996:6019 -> 50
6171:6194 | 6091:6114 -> 55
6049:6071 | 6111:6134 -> 45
